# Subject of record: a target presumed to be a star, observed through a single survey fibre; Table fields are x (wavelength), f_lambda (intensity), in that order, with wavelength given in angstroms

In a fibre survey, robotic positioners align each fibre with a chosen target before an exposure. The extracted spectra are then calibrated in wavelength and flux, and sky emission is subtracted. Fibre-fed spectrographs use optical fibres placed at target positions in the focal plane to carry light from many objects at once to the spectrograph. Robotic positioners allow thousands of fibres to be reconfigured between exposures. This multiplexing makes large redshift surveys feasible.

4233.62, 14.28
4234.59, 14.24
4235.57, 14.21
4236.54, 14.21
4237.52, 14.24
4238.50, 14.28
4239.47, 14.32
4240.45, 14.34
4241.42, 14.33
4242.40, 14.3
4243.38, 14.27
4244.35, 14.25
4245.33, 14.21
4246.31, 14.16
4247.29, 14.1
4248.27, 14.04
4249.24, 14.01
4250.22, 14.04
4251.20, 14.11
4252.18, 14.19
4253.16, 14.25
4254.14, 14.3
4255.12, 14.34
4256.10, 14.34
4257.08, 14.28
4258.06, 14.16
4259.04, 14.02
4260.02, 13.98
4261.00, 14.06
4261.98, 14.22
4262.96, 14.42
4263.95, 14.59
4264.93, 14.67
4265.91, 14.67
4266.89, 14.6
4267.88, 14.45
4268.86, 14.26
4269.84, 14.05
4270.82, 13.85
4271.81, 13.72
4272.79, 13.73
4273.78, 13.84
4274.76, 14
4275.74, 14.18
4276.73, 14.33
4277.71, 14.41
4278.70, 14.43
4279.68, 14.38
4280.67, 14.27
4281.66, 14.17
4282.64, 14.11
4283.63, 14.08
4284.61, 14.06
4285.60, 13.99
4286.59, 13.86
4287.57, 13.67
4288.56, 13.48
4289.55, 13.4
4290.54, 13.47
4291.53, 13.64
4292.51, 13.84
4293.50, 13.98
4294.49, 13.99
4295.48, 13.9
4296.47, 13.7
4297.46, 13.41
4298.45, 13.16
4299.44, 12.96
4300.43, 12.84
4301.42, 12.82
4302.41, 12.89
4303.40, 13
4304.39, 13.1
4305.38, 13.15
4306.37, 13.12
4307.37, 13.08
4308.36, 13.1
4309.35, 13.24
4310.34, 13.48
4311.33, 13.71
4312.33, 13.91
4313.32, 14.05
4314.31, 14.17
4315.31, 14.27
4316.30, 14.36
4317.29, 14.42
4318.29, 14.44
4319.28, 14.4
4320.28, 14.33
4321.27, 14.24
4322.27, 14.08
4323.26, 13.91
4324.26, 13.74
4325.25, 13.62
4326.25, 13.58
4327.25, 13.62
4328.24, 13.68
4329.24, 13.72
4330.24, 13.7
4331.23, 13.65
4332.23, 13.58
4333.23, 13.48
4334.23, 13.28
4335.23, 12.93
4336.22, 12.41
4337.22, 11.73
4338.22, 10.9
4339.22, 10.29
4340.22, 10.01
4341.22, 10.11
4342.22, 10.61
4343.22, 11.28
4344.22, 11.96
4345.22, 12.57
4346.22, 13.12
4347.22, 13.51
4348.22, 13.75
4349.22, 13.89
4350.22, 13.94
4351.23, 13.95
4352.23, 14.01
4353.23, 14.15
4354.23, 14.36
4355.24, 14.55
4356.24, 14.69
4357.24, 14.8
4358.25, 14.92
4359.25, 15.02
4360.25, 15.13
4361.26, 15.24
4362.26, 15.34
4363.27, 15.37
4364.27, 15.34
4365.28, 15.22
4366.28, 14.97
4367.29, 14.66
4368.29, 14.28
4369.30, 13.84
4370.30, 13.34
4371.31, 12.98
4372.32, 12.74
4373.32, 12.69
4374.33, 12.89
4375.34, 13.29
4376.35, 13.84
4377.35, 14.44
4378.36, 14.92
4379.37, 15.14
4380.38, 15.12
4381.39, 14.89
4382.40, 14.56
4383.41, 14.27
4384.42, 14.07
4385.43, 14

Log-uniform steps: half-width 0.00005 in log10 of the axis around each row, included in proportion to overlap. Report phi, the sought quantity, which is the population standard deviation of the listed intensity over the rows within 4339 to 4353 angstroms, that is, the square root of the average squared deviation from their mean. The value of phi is 1.54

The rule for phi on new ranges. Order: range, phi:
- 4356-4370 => 0.42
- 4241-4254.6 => 0.10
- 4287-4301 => 0.35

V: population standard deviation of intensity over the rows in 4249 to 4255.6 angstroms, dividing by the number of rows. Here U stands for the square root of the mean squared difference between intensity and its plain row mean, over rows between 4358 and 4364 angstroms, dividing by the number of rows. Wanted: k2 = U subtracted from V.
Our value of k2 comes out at 0.0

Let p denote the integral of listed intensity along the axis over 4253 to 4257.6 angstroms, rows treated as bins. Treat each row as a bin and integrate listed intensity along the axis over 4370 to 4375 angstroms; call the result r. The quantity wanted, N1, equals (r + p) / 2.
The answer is 65.2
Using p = 66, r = 65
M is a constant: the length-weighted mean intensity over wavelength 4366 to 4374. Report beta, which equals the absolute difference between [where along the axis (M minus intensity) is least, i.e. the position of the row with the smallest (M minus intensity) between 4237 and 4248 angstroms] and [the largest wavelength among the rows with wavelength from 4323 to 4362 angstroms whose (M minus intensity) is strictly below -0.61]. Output 120.8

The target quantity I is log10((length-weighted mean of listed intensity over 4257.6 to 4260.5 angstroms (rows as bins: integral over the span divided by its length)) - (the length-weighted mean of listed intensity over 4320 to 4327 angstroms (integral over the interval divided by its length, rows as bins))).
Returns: -0.8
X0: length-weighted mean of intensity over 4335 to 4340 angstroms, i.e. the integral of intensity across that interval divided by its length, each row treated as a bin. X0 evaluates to 11.5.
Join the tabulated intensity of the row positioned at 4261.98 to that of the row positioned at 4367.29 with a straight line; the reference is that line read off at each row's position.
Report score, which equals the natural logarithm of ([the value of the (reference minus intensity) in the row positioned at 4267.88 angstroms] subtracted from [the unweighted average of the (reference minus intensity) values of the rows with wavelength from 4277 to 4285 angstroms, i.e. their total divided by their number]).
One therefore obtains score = -1.3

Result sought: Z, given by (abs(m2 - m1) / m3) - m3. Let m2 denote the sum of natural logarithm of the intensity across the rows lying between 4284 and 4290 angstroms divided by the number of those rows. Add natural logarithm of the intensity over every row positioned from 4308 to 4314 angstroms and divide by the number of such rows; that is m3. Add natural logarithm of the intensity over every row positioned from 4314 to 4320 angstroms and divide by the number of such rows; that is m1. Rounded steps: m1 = 2.66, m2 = 2.62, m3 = 2.61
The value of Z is -2.592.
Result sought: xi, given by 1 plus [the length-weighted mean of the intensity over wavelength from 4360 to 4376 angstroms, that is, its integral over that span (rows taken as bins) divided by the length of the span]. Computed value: 15.2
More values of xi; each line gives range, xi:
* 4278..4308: 14.6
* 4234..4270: 15.3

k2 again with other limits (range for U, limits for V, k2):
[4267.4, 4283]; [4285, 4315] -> 0.2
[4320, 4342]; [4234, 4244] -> -1.3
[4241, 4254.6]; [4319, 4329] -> 0.2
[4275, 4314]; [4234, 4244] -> -0.4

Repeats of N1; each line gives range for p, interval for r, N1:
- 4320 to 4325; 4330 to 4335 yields 68.8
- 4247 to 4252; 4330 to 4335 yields 68.9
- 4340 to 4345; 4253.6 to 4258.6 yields 63.0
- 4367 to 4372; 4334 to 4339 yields 64.6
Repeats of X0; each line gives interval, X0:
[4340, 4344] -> 10.6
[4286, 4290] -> 13.6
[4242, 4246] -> 14.2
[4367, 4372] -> 13.7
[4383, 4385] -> 14.2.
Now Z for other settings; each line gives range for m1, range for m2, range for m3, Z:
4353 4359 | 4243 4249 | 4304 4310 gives -2.564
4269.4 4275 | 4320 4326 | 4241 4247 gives -2.654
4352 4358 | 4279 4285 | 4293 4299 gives -2.610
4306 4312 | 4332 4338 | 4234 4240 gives -2.645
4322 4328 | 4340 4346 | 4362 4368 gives -2.637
